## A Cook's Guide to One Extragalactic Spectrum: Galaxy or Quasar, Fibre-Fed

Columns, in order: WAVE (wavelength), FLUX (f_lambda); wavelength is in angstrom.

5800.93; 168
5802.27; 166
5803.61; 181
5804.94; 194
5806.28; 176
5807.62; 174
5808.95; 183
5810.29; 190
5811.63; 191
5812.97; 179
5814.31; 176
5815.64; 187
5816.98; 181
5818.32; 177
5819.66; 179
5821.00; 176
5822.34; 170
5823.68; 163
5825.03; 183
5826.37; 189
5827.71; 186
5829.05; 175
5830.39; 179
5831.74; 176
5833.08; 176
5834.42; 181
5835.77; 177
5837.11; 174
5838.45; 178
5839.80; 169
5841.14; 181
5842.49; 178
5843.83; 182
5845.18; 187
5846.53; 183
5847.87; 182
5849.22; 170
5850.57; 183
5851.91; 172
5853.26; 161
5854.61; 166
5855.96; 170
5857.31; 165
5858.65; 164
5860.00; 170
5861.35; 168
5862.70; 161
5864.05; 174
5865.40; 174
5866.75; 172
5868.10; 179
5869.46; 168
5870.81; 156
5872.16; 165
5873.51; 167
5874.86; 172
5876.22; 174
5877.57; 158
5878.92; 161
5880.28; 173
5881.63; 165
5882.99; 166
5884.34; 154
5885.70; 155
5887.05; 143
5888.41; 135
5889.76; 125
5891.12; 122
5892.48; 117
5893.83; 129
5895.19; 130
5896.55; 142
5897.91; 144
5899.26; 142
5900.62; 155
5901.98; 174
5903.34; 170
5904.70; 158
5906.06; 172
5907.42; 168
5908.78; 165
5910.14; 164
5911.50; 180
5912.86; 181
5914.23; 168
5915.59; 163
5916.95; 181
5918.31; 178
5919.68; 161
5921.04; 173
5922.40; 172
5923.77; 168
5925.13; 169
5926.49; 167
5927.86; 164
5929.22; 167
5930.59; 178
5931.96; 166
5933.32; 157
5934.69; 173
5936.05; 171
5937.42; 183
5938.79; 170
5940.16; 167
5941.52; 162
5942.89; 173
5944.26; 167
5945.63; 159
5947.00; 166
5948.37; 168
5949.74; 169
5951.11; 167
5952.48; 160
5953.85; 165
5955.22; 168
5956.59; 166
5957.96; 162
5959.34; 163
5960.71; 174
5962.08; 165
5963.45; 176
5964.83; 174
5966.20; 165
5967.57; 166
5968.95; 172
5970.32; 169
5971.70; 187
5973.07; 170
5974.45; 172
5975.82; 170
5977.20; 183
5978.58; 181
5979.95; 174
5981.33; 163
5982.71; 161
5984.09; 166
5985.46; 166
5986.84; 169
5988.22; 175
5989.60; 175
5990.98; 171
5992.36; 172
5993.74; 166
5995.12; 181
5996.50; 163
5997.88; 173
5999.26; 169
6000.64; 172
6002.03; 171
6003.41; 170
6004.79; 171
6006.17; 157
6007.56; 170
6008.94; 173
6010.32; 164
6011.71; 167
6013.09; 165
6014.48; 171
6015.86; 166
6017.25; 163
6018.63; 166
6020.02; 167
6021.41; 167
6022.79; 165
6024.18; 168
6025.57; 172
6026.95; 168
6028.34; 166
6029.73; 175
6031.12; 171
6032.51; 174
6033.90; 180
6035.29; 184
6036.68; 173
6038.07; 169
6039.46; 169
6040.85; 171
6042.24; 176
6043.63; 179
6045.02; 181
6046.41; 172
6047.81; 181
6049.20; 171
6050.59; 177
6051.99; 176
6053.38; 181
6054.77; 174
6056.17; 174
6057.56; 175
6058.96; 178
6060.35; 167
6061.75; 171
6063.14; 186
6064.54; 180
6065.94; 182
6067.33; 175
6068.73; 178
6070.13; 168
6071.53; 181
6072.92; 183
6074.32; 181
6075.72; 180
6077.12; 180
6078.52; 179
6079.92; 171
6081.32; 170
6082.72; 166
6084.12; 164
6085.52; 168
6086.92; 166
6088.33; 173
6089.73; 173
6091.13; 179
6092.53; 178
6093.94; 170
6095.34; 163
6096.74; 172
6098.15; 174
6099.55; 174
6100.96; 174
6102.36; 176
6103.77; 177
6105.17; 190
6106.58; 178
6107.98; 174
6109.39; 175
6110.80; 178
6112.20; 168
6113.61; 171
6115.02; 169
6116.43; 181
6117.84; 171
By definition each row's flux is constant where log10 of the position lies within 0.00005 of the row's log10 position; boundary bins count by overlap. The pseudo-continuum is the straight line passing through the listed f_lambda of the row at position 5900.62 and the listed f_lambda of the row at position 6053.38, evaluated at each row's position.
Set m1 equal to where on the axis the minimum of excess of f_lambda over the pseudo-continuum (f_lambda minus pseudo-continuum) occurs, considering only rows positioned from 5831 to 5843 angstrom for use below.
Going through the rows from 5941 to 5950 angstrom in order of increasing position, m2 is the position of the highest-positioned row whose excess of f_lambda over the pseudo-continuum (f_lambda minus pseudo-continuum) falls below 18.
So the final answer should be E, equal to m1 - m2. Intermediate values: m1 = 5839.80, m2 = 5949.74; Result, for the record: -109.9 angstrom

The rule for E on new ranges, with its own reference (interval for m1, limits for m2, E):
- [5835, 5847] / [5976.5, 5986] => -145.7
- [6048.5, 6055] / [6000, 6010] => 40.3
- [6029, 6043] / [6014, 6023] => 16.7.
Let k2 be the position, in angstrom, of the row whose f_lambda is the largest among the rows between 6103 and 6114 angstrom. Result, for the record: 6105.17 angstrom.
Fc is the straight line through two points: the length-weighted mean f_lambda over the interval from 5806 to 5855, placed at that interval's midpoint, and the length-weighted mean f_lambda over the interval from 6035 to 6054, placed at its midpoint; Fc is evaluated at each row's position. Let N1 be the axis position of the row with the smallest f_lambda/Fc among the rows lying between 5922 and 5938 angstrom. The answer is 5933.32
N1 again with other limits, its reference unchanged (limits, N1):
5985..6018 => 6006.17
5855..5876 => 5870.81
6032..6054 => 6038.07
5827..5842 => 5839.80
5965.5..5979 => 5966.20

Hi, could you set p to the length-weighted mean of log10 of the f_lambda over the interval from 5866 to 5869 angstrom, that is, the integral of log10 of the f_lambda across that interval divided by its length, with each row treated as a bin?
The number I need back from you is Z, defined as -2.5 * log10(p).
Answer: -0.874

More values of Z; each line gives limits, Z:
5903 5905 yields -0.863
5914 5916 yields -0.866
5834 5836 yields -0.879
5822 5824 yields -0.867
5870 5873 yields -0.862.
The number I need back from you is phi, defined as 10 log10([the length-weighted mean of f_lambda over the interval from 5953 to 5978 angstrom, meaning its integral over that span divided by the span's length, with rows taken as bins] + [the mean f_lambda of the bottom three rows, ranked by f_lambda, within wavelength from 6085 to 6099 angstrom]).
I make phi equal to 25.26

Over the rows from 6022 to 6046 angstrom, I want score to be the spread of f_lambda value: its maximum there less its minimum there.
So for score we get 19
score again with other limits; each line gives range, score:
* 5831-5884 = 31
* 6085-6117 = 27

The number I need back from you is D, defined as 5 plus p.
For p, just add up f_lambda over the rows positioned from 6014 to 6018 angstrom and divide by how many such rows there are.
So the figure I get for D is 172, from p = 167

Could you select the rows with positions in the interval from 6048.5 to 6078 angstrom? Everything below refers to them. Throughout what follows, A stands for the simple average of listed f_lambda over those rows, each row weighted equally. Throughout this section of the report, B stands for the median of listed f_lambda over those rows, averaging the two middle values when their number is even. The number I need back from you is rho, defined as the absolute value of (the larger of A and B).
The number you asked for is 178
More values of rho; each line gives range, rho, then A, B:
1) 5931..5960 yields 167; 167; 167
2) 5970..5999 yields 172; 172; 171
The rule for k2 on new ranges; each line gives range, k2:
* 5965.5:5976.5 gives 5971.70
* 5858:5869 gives 5868.10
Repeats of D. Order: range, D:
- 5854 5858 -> 172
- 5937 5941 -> 178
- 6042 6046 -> 184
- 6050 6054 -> 183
